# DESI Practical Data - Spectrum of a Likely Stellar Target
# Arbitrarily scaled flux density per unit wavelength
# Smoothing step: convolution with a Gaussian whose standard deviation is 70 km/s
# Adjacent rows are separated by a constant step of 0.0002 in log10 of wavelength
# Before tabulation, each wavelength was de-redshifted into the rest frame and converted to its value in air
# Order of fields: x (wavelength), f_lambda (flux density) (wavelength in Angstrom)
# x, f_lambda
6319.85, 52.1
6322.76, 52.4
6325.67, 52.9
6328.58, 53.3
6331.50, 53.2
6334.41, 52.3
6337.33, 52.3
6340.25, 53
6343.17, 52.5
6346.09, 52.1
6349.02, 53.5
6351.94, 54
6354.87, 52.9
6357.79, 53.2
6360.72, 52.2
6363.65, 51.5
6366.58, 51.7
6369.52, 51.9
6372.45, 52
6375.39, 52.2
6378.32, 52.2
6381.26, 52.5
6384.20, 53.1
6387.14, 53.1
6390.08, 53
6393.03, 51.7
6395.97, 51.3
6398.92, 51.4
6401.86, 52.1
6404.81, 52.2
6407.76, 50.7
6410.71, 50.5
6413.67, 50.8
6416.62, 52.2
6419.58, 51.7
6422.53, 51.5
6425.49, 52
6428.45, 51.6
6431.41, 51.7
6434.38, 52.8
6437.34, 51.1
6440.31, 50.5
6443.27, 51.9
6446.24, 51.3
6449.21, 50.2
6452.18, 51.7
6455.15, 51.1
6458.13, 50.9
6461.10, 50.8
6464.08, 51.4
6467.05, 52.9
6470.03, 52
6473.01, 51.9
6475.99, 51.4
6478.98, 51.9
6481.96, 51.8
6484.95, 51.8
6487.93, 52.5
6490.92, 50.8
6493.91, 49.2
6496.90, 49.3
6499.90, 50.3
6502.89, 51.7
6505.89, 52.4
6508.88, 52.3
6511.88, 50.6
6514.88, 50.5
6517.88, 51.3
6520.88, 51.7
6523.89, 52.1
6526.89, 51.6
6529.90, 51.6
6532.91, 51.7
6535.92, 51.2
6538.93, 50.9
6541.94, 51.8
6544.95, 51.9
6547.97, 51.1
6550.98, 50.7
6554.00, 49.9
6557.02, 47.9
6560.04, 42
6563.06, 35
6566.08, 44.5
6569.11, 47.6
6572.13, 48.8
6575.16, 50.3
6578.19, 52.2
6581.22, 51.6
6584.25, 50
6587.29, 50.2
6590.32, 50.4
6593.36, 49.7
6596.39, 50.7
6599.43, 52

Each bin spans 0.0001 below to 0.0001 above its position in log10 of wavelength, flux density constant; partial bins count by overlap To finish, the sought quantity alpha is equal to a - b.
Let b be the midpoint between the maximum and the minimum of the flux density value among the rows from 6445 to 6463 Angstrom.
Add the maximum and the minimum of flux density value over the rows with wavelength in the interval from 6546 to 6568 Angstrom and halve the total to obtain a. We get -7.9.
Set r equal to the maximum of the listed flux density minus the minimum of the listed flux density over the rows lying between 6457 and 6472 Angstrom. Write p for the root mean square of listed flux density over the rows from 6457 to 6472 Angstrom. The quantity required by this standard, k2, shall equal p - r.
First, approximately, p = 51.6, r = 2.1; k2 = 49.5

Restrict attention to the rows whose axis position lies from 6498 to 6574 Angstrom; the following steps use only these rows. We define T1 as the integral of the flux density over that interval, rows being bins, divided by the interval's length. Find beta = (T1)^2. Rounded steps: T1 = 49.6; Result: 2464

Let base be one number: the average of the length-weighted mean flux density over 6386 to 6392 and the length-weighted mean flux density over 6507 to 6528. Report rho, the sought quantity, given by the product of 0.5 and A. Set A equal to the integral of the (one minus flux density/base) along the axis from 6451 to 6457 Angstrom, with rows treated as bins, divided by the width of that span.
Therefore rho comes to 0.0080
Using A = 0.016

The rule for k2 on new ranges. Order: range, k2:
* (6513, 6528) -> 49.8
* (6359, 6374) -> 51.2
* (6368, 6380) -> 51.8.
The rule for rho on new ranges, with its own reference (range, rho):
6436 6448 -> 0.0097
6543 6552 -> 0.0086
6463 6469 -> 0.0000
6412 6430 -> 0.0054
